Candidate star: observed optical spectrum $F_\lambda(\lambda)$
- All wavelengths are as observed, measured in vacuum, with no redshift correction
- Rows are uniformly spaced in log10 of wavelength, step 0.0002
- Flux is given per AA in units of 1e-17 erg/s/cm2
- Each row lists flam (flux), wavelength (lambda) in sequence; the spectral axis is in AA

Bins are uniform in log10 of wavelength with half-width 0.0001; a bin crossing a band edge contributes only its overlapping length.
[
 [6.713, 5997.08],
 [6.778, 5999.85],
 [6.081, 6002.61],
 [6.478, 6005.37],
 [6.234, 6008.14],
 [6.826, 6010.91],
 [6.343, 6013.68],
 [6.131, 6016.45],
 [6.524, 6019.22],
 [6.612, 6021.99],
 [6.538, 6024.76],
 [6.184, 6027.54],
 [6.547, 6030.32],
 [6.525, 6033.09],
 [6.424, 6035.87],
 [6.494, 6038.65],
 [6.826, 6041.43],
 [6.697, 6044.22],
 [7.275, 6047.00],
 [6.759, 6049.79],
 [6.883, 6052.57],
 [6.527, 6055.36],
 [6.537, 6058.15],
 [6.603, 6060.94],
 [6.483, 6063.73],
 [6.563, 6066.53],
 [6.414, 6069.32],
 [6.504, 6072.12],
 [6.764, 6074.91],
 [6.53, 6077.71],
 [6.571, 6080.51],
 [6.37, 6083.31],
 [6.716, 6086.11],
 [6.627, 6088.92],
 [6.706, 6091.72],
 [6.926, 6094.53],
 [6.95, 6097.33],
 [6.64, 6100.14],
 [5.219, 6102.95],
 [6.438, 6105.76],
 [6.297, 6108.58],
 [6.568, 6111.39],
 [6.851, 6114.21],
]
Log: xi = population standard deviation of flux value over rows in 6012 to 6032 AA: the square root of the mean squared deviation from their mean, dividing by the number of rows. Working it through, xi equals 0.18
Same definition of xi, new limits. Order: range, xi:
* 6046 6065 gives 0.26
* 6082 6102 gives 0.18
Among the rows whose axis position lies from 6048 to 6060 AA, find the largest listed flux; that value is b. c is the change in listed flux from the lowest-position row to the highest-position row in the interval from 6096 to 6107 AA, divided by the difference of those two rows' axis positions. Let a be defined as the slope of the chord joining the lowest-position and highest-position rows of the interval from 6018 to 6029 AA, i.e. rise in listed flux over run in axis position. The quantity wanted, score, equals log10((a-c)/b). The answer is -2.5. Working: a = -0.041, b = 6.883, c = -0.06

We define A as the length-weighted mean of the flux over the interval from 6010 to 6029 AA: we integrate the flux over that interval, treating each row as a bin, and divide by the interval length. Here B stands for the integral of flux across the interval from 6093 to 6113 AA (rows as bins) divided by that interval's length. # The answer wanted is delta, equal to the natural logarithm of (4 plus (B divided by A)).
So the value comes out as 1.609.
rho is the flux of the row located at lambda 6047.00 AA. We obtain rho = 7.275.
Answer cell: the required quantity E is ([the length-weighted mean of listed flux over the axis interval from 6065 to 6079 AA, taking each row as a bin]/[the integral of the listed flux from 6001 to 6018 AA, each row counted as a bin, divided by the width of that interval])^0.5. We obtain 1.02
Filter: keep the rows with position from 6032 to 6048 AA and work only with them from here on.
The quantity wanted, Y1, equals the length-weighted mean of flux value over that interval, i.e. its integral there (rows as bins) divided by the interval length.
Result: 6.70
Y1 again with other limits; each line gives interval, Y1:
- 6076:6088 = 6.55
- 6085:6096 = 6.75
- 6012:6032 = 6.42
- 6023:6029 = 6.37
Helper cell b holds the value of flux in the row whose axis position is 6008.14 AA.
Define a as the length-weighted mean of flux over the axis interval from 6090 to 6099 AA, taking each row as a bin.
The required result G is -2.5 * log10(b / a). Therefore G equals 0.102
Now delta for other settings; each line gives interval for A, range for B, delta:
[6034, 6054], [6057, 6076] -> 1.603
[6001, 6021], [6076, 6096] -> 1.617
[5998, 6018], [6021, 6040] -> 1.611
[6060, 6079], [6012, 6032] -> 1.605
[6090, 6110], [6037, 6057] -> 1.619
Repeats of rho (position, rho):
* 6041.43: 6.826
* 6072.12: 6.504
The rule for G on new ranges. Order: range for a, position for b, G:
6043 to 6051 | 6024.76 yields 0.061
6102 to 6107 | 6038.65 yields -0.111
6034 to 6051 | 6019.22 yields 0.035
